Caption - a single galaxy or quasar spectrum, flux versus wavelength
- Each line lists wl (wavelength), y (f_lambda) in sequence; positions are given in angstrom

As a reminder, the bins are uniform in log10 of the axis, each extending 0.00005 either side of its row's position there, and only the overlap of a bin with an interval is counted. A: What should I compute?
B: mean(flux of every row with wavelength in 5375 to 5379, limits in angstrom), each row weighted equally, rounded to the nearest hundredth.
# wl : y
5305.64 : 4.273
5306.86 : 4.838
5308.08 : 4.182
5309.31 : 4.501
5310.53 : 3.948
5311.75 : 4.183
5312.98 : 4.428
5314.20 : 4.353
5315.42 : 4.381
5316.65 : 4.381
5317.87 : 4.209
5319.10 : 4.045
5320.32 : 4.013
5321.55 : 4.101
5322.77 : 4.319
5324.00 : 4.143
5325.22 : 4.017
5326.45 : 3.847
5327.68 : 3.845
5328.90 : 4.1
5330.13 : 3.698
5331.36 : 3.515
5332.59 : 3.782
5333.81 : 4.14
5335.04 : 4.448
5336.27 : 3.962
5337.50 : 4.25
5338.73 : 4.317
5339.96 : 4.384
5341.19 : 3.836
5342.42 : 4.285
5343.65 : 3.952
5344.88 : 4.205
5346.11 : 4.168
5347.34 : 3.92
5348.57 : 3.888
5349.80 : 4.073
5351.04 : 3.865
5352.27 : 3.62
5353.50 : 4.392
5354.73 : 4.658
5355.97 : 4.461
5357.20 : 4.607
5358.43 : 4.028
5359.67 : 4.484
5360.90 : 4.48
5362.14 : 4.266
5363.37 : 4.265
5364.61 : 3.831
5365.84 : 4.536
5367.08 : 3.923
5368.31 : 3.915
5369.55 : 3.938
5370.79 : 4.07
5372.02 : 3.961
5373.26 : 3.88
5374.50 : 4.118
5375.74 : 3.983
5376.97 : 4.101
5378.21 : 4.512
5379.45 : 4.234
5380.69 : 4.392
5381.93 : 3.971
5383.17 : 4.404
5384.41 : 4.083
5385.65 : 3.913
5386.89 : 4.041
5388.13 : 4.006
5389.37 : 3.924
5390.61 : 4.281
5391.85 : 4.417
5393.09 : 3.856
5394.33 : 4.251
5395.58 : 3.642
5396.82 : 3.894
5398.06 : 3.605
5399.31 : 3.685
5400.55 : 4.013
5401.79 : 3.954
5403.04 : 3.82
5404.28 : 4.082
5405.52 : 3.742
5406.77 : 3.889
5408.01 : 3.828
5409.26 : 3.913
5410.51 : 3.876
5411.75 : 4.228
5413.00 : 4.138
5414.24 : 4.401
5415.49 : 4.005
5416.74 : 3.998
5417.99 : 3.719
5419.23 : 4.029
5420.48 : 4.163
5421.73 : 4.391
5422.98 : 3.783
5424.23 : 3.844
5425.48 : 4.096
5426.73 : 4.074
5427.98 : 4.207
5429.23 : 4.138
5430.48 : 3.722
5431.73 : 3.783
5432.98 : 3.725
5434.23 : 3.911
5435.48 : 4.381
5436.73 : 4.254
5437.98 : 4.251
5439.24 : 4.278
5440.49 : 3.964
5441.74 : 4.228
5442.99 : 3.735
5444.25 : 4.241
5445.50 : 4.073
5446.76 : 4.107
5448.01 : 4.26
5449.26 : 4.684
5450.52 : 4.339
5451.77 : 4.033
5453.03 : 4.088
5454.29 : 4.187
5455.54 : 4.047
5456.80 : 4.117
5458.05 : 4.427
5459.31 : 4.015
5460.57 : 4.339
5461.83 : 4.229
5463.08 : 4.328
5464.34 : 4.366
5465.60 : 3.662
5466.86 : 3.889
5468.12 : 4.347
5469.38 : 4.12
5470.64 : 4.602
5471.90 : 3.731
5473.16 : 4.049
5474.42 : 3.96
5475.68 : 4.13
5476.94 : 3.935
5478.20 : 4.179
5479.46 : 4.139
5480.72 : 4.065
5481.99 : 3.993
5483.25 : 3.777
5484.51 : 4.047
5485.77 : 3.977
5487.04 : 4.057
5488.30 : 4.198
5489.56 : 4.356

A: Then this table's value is 4.20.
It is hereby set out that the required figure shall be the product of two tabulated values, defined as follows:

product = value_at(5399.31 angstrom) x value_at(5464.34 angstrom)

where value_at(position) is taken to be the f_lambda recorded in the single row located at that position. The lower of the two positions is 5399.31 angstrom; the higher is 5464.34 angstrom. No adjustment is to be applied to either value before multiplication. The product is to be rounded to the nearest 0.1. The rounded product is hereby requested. 16.1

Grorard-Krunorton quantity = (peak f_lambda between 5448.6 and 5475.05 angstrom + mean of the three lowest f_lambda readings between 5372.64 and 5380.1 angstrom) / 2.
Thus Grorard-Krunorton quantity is 4.34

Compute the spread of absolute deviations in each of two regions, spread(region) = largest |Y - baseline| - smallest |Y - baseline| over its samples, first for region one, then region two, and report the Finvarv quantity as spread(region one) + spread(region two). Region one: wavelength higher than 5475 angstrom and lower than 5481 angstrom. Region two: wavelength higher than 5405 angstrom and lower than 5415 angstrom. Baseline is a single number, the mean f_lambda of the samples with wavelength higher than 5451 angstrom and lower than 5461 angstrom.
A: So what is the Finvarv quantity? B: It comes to 0.60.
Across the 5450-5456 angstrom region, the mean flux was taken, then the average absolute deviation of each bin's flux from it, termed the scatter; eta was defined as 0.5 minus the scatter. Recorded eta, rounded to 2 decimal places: 0.40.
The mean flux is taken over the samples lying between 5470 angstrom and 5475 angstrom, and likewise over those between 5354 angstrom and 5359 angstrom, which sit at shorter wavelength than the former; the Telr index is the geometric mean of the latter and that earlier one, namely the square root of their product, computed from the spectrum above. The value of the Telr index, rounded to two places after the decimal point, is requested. 4.26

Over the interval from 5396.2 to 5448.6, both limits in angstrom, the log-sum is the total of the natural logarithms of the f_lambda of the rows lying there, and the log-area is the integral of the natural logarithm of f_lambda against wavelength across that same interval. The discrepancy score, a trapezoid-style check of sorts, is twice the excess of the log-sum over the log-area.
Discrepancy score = -29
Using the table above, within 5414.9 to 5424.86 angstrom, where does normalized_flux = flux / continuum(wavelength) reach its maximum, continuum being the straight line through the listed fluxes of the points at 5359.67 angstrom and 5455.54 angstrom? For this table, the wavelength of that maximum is 5421.73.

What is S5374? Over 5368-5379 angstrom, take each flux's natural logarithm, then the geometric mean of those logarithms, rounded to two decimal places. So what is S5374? 1.40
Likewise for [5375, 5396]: 1.41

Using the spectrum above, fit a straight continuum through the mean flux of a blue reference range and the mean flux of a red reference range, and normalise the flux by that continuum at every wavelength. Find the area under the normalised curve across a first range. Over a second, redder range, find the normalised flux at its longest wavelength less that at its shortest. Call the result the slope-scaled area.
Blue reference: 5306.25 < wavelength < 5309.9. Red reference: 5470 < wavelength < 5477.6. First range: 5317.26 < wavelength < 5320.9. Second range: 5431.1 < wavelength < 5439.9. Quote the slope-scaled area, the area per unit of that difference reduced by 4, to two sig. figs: 23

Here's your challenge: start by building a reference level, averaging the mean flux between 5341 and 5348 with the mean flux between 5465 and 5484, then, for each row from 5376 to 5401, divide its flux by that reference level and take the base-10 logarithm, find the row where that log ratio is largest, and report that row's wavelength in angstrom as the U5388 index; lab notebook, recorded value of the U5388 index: 5378.21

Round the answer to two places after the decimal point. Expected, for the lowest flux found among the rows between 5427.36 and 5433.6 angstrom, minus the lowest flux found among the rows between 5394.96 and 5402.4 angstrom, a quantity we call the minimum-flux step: 0.12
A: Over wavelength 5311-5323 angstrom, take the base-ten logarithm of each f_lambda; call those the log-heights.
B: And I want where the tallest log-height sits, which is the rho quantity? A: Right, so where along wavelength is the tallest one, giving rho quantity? 5312.98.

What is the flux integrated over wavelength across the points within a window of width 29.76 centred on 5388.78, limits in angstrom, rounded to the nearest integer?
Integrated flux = 120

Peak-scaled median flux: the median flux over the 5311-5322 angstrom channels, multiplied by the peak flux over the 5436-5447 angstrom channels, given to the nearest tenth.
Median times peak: 18.0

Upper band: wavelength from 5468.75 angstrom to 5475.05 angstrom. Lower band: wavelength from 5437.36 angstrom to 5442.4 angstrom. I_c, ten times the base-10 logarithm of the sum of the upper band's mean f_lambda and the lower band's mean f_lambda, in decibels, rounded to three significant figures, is 9.18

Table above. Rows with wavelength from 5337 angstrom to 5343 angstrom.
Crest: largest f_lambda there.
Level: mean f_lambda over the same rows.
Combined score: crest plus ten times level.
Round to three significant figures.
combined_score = 46.5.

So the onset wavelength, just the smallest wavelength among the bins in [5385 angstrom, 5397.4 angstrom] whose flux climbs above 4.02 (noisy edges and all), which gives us 5386.89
